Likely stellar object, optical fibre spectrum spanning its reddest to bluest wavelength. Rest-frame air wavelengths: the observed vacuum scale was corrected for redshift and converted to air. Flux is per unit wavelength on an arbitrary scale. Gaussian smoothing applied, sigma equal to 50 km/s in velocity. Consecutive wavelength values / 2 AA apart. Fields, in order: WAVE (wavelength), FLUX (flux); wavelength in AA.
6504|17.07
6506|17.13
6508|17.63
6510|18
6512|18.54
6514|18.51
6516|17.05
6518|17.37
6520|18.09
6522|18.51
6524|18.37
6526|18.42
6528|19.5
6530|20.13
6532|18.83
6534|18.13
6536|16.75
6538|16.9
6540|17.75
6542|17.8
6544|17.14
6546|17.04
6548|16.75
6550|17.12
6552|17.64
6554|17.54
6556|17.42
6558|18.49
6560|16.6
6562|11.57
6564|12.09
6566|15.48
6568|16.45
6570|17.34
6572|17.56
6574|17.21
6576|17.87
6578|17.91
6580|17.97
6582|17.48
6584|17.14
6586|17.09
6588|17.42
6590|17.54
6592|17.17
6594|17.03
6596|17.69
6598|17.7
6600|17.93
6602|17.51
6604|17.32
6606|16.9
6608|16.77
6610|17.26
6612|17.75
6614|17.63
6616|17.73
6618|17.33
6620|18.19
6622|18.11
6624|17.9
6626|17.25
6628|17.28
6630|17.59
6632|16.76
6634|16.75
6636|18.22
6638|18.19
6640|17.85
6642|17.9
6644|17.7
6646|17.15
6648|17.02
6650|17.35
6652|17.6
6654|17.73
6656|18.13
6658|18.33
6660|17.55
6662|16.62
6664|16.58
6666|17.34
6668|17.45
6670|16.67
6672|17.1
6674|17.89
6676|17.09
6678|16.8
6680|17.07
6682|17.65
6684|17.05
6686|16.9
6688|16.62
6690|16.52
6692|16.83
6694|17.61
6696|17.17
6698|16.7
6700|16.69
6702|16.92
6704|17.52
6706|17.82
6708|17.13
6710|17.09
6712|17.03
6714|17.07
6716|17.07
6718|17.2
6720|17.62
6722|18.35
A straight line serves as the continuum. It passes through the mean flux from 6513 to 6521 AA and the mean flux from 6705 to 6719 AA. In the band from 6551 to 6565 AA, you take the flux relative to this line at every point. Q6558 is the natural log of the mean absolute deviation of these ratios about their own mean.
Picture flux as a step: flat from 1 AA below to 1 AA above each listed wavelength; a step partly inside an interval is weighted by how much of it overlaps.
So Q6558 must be -2.03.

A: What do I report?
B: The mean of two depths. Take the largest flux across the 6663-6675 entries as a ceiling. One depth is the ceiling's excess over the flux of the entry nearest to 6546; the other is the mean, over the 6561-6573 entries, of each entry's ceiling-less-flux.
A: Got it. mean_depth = 1.83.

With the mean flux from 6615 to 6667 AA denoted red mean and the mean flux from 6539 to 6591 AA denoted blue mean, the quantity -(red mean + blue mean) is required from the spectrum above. -34.4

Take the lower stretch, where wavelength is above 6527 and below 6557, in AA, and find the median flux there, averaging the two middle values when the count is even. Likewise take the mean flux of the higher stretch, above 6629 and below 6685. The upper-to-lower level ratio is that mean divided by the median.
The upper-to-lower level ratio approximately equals 0.992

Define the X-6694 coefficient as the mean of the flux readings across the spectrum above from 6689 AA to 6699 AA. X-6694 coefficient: 17.0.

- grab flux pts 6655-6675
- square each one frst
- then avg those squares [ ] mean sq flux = 302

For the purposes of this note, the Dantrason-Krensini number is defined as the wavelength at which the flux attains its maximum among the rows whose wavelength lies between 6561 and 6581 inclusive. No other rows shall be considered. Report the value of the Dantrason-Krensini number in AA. 6580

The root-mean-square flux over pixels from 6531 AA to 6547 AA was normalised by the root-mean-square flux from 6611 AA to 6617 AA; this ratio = 0.99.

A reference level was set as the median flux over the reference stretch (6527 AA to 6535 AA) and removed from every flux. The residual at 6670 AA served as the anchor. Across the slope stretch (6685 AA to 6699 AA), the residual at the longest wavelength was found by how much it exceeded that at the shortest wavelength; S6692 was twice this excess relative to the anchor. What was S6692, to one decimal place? 0.2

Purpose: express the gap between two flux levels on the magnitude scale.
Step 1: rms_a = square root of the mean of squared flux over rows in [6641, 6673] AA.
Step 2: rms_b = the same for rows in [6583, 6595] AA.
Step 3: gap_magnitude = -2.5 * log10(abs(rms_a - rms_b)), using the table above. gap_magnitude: 2.0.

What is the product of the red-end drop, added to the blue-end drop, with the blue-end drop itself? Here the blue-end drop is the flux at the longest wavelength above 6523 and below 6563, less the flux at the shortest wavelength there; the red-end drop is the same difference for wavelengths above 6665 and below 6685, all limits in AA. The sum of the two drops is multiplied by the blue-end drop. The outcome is 48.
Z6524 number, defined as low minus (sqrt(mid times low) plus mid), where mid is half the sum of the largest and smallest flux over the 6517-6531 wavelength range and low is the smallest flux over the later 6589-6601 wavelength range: -19.6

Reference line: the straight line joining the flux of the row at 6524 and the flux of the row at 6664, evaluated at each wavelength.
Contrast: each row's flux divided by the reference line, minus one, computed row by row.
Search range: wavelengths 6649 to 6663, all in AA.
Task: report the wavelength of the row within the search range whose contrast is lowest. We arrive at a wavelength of 6662 AA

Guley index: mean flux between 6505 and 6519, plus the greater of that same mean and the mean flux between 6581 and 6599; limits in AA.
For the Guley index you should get 35.49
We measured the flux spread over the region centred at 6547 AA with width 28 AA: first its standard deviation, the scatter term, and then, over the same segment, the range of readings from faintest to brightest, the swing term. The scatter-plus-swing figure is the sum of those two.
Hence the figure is 2.4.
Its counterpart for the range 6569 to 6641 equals 1.9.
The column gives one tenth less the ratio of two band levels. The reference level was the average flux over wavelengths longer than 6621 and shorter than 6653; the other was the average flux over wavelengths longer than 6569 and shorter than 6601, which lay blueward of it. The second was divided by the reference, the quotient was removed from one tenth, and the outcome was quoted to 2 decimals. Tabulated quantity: -0.90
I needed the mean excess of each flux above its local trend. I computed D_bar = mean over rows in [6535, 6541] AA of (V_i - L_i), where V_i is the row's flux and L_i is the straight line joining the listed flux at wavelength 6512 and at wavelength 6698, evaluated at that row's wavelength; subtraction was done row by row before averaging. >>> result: -1.1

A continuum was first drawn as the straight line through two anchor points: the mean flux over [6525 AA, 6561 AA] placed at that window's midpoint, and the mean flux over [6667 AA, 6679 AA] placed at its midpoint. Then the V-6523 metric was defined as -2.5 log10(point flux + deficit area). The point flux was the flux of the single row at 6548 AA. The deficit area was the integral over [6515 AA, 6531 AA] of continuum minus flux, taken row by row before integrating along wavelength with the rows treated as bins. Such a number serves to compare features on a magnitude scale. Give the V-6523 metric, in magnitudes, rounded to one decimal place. -2.2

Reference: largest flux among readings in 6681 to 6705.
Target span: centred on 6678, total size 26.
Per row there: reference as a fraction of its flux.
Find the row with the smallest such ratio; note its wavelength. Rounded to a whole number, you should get 6674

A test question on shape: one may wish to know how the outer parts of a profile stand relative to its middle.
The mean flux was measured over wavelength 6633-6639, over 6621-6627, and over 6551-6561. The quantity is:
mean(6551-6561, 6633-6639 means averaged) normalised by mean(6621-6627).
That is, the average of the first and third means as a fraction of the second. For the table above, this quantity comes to 0.99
